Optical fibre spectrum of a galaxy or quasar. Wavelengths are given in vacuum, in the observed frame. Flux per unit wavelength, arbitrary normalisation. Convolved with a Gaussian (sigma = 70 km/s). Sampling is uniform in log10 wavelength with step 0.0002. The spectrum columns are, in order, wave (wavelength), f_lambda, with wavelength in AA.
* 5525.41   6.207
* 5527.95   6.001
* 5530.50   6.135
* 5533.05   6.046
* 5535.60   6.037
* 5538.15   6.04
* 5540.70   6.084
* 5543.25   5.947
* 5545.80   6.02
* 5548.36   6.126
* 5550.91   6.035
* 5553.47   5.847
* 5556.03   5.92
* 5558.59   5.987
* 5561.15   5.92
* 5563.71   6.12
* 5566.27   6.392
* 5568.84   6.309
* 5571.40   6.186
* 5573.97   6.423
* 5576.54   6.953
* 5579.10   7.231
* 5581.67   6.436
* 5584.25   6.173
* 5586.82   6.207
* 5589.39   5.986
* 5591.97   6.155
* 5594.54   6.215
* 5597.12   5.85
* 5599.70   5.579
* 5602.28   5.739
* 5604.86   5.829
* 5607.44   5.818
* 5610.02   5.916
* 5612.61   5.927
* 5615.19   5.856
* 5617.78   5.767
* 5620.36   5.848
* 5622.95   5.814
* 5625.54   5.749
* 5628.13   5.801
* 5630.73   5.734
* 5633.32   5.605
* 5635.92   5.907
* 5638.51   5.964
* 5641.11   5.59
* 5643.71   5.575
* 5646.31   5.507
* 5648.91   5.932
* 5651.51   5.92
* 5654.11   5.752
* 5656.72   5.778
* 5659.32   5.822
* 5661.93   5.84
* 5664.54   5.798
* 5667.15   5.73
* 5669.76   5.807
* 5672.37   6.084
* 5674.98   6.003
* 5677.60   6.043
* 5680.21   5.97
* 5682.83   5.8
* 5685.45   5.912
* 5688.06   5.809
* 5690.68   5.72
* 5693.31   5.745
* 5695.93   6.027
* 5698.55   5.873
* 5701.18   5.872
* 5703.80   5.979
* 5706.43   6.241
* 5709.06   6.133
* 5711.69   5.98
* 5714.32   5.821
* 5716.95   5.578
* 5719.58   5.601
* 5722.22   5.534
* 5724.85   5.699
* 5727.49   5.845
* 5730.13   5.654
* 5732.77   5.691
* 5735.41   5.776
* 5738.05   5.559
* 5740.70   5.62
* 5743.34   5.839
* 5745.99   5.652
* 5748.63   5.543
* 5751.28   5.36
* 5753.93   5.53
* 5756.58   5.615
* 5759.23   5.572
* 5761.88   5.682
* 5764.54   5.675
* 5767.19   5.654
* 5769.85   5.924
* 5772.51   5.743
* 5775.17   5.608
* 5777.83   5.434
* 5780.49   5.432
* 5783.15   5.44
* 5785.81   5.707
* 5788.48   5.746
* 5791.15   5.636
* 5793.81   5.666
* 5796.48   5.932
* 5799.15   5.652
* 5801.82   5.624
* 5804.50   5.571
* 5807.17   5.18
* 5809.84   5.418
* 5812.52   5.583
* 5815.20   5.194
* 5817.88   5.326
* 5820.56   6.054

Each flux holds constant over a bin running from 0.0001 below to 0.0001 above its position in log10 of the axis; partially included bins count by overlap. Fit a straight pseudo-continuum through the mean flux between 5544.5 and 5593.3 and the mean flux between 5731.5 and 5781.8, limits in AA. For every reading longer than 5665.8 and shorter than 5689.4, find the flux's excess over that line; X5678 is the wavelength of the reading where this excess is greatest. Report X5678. 5672.37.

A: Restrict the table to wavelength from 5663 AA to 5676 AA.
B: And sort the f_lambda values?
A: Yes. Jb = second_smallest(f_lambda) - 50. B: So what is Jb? -44.2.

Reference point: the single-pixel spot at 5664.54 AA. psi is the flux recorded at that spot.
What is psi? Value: 5.798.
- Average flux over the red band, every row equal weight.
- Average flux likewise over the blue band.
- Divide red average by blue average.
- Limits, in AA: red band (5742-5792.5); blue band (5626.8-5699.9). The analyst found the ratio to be 0.965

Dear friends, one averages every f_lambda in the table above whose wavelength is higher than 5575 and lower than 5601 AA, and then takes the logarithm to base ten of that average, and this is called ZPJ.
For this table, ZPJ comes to 0.80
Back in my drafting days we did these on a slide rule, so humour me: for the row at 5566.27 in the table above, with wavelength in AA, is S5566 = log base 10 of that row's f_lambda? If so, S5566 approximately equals 0.806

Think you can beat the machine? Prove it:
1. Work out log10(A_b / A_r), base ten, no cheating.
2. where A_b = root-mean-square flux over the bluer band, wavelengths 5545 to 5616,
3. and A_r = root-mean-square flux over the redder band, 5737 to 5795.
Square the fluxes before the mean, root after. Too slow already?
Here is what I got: 0.037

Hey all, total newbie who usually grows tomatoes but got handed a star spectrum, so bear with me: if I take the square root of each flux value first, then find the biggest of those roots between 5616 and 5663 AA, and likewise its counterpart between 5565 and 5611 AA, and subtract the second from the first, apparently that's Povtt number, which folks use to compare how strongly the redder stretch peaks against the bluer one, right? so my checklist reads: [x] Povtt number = -0.25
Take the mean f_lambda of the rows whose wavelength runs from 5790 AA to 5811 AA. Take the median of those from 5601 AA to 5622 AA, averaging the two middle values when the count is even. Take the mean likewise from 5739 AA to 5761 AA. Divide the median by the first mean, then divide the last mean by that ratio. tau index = 5.35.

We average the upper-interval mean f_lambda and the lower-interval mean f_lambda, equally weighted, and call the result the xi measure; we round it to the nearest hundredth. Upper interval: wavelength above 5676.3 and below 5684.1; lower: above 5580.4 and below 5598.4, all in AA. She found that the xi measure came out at 6.04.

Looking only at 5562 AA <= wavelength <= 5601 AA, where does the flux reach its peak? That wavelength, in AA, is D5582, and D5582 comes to 5579.10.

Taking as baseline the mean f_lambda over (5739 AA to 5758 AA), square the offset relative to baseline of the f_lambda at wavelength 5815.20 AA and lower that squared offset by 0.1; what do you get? 0.06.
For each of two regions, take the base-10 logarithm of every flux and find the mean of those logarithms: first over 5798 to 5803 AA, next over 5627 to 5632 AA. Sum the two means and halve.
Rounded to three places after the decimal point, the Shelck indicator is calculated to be 0.756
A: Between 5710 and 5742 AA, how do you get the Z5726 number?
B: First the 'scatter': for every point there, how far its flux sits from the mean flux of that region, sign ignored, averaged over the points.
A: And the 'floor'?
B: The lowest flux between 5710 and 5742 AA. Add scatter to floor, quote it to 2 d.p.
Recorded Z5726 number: 5.64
